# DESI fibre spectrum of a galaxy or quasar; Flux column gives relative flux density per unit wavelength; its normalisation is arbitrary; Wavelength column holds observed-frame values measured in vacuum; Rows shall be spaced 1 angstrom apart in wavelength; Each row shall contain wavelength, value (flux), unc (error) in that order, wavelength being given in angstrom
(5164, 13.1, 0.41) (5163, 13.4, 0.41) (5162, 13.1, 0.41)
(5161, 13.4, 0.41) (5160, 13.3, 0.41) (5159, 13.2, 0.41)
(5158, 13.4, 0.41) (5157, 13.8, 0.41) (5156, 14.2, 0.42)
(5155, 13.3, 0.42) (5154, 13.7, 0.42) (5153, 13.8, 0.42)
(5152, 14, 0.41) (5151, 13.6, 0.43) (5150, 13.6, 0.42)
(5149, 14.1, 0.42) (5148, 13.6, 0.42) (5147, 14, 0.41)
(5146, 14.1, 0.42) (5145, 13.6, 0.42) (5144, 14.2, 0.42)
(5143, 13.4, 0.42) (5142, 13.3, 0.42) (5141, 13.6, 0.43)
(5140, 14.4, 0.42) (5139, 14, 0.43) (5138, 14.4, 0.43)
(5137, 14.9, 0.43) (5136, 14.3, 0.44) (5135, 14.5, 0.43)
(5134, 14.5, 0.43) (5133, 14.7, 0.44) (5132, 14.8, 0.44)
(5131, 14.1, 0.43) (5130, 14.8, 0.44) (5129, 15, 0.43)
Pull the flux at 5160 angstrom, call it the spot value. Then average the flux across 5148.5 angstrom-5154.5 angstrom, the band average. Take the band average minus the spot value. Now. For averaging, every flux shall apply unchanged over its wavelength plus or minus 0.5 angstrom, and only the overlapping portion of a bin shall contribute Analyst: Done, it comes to 0.5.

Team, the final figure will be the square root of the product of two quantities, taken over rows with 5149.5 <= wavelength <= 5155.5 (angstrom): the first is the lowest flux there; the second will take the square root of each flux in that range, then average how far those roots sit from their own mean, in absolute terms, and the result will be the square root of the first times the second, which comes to 0.55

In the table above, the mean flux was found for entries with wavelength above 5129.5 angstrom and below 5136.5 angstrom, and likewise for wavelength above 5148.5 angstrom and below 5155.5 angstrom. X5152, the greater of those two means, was 14.5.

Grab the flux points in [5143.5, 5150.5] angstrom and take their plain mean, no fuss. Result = 13.9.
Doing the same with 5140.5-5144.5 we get 13.6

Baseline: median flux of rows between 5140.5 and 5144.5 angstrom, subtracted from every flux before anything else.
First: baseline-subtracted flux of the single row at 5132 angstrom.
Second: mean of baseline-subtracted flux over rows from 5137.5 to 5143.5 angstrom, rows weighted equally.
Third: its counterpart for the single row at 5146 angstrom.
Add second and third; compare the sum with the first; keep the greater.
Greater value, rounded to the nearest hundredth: 1.30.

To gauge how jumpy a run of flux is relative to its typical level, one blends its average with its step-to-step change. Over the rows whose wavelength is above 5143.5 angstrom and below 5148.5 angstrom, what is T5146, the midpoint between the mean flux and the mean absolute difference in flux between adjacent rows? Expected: 7.15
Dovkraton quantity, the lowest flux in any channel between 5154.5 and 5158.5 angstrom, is 13.3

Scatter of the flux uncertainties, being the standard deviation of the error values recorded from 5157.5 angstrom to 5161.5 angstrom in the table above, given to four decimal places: 0.0000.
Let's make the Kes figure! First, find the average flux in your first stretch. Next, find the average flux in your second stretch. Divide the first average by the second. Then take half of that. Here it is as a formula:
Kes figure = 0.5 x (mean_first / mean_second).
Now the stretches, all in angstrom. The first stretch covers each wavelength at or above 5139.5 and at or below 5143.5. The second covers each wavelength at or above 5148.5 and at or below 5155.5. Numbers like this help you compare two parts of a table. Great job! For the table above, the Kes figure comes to 0.498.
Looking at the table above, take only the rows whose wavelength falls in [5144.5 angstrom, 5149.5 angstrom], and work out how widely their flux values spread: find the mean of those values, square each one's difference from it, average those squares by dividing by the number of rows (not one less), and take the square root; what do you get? 0.23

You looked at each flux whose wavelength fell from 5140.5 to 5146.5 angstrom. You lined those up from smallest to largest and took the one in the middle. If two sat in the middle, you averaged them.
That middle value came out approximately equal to 13.60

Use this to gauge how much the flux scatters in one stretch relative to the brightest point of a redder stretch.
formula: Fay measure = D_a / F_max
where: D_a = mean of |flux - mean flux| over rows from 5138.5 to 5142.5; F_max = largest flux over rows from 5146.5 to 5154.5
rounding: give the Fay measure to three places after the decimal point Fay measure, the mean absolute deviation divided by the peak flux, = 0.027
